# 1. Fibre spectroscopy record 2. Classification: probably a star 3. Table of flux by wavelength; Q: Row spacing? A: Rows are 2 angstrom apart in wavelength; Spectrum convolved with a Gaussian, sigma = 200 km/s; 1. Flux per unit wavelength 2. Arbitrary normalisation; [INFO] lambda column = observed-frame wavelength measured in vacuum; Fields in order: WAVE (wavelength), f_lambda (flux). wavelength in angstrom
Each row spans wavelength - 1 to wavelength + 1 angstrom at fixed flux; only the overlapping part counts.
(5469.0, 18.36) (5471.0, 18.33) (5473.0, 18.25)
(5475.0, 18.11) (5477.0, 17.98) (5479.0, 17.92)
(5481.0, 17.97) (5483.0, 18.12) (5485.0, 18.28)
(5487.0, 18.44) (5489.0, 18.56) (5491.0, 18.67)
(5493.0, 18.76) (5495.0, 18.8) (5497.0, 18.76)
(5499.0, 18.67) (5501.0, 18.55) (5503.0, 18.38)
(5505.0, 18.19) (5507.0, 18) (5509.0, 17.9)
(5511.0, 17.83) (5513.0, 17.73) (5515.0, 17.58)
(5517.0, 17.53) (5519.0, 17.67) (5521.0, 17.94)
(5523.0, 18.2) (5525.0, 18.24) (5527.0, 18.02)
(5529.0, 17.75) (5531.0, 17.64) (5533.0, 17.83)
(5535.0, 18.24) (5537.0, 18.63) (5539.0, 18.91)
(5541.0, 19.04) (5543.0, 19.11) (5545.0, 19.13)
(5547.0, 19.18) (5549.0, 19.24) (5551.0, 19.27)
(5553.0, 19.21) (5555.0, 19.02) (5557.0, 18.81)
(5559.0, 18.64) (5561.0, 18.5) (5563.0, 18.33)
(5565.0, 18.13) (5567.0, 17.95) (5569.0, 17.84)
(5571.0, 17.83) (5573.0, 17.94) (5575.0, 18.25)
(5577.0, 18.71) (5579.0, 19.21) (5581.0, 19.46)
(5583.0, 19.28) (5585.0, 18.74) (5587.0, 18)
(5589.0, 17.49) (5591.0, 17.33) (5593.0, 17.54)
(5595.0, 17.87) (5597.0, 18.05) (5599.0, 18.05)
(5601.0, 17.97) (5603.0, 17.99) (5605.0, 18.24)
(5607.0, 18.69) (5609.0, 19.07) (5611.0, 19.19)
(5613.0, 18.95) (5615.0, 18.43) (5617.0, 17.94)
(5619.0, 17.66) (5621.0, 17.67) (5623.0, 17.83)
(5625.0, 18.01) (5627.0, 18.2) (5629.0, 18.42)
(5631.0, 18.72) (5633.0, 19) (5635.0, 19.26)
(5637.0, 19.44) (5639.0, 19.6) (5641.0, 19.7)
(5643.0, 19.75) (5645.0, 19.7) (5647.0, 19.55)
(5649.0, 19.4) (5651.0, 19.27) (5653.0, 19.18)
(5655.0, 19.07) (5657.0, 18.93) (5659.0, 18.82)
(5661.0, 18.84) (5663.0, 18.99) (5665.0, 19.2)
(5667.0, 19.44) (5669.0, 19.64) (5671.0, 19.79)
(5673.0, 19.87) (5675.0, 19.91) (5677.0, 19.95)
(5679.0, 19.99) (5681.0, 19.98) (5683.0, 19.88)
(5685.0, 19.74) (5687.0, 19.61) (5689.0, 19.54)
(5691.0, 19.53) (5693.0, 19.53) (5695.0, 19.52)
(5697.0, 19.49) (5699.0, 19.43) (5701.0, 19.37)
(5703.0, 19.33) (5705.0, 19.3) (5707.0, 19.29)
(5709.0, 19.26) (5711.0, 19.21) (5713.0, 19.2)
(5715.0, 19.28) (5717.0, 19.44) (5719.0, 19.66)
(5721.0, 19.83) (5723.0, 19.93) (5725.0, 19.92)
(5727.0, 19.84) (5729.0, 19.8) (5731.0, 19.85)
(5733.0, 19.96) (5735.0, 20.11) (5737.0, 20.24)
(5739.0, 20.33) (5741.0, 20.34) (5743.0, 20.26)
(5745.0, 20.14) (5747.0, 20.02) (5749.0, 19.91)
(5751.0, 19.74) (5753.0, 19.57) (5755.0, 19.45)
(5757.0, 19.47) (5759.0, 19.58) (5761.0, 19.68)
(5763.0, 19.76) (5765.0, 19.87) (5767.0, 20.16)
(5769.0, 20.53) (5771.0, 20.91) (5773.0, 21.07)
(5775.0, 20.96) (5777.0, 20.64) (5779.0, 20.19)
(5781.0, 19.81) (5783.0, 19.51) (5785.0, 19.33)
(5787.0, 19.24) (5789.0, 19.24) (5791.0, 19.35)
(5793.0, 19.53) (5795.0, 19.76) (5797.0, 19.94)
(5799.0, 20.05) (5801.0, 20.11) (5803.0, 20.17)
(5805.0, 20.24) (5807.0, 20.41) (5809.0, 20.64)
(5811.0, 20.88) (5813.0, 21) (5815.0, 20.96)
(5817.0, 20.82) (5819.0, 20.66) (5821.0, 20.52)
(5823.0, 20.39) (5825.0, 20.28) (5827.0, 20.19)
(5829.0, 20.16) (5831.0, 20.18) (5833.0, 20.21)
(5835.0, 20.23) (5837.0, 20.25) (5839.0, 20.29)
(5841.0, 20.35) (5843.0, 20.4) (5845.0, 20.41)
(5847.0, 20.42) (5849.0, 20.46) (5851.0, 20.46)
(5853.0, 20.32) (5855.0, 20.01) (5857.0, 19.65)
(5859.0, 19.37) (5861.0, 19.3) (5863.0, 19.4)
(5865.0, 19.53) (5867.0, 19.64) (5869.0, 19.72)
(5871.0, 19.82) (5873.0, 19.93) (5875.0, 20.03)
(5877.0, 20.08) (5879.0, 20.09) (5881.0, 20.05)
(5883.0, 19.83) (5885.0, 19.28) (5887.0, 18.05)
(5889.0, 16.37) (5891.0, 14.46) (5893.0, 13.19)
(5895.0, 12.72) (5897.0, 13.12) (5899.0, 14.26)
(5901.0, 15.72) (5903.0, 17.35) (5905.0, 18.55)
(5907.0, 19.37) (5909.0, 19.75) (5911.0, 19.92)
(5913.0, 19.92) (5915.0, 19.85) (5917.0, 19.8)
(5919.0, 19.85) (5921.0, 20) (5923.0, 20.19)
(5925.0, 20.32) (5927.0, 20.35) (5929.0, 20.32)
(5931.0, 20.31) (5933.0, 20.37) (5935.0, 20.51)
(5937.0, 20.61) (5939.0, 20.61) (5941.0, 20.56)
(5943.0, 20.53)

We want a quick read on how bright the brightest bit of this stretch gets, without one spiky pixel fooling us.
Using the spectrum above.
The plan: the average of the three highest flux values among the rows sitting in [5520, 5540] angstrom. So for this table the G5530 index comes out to 18.6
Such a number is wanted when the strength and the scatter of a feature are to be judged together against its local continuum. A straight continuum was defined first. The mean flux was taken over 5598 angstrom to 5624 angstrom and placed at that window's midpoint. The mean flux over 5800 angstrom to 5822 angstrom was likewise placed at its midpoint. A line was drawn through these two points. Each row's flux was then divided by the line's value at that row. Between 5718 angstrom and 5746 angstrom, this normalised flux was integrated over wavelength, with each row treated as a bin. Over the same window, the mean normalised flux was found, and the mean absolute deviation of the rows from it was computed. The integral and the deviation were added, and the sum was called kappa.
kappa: 28.5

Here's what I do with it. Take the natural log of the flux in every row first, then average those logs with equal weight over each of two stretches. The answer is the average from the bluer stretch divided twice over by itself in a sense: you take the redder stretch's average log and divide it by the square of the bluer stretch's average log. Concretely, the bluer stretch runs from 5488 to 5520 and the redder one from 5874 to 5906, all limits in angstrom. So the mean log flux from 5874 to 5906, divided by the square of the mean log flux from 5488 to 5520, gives 0.3352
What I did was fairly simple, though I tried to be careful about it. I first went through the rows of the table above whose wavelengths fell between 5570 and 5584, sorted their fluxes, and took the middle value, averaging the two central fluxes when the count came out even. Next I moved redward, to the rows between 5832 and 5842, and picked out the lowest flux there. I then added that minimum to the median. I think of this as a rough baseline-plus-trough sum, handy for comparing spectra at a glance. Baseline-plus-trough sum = 38.9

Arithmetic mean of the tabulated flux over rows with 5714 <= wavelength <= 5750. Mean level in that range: 19.9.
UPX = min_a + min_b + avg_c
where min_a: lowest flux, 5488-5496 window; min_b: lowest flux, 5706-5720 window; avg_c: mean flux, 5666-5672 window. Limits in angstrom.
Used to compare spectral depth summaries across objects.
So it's 57.4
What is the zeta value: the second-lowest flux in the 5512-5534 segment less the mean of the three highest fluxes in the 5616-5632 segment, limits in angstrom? -0.9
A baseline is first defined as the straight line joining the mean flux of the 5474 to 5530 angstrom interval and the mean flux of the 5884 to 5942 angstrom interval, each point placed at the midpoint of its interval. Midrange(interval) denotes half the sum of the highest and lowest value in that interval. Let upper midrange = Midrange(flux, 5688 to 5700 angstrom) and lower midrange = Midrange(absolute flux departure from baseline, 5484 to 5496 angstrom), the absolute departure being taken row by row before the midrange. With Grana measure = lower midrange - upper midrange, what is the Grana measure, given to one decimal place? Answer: -19.1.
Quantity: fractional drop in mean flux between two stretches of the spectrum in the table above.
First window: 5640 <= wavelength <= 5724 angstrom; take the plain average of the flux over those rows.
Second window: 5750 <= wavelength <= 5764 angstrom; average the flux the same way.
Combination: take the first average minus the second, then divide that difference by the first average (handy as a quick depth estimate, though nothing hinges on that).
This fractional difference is -0.01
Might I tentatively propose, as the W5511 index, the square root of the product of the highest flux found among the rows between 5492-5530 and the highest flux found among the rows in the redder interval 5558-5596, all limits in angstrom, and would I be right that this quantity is 19.1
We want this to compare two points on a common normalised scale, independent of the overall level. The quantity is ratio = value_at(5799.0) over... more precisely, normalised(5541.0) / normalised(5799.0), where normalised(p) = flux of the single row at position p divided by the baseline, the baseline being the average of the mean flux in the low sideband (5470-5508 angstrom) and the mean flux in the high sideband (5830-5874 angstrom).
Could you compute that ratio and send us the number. 0.95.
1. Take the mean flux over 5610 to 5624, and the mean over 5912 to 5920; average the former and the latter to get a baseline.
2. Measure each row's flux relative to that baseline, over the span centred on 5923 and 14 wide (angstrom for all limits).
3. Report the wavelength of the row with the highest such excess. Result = 5927.0 angstrom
